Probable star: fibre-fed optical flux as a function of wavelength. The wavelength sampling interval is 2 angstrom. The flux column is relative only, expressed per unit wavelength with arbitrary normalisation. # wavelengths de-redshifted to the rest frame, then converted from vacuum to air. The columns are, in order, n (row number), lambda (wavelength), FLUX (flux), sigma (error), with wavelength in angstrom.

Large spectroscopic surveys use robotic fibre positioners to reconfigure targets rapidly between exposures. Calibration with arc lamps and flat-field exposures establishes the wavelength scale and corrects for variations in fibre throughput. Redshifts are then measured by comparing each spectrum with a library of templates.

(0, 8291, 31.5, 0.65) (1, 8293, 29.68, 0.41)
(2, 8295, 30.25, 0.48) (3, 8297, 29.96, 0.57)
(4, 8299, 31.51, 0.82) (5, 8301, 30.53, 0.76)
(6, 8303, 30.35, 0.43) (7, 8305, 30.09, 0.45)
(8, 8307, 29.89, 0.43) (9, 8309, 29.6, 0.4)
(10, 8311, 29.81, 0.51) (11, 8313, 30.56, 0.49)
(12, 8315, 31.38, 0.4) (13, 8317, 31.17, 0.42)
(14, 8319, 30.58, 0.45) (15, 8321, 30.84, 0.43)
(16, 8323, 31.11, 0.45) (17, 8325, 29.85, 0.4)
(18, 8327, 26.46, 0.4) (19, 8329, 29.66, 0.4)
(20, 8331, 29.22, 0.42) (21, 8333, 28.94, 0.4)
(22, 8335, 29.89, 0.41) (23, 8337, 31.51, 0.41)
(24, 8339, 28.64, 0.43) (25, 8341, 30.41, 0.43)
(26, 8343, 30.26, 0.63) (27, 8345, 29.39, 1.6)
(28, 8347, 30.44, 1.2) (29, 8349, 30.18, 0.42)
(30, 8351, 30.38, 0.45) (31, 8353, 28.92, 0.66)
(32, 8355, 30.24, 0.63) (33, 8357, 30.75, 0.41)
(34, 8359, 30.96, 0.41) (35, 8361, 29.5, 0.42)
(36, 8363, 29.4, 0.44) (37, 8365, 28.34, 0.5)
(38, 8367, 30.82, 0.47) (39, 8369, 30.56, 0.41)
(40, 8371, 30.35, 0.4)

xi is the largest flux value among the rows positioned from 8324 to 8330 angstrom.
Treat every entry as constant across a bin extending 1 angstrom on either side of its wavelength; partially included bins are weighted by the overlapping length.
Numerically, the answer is 29.85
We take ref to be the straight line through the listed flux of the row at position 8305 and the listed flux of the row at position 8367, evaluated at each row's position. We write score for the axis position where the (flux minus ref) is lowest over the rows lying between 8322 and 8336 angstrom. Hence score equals 8327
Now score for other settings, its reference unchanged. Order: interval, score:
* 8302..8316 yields 8309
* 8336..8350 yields 8339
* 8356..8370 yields 8365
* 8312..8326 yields 8325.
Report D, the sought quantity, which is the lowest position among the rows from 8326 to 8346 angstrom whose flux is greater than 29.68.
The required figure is 8335 angstrom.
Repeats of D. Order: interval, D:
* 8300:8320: 8301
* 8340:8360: 8341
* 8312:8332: 8313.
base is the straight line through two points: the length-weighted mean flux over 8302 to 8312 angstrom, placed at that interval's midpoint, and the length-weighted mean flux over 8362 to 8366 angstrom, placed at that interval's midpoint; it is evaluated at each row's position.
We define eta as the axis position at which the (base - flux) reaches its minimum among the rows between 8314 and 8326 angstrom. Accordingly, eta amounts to 8315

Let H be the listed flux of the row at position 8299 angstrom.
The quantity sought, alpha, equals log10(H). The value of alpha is 1.50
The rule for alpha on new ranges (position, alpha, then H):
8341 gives 1.48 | 30.41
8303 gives 1.48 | 30.35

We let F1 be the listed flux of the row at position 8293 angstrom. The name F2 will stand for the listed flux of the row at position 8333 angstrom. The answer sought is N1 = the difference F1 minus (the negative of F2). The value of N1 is 58.6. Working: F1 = 29.68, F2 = 28.94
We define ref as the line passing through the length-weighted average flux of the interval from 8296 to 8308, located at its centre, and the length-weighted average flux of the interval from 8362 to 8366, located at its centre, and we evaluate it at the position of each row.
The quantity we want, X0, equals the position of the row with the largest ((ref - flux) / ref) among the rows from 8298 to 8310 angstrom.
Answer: 8309 angstrom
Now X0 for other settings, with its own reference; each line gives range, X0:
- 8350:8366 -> 8365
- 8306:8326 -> 8309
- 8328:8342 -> 8339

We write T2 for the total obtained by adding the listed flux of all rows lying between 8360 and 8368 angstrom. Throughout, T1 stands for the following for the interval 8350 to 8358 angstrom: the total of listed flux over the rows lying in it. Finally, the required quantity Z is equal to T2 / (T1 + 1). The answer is 0.9734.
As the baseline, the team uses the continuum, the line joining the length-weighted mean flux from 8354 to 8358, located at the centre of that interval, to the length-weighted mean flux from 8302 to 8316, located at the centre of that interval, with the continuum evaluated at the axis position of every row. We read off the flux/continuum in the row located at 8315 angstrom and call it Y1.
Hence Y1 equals 1.04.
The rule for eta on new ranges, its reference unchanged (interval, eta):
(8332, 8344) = 8337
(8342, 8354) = 8351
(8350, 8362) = 8359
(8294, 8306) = 8299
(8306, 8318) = 8315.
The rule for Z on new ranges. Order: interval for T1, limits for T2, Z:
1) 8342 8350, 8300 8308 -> 0.9966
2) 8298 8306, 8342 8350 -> 0.9740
